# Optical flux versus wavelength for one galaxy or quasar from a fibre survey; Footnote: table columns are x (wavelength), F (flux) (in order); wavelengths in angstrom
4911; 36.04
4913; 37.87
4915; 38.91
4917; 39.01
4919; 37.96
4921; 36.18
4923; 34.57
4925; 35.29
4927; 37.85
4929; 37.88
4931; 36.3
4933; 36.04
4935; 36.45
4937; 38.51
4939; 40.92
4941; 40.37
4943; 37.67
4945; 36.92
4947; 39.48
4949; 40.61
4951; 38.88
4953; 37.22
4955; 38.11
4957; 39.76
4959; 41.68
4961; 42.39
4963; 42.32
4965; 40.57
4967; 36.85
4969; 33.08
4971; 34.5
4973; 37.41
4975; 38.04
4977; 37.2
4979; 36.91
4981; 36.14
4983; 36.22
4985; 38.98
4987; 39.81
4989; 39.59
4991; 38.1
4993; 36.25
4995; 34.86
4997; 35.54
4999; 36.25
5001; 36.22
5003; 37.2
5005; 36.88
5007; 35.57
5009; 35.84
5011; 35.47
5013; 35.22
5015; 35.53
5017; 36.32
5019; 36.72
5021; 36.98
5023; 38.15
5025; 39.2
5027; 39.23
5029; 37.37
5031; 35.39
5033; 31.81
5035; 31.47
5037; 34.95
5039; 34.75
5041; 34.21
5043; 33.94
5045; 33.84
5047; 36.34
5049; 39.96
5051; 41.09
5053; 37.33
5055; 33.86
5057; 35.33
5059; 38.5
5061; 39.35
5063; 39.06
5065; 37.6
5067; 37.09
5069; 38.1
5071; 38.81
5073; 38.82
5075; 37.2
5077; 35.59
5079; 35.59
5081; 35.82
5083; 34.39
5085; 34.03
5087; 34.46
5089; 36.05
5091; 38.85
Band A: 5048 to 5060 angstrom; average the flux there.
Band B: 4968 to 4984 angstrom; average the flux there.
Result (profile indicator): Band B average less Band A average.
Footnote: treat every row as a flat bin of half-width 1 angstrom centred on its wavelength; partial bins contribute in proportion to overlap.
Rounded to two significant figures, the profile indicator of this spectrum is -1.5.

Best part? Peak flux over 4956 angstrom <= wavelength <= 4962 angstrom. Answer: 42.39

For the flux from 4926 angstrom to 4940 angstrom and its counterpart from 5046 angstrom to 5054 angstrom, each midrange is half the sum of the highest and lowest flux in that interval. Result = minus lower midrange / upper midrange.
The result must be -0.99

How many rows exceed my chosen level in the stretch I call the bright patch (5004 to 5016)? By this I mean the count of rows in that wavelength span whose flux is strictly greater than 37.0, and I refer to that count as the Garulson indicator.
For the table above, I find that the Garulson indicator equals 0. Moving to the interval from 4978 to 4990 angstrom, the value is 3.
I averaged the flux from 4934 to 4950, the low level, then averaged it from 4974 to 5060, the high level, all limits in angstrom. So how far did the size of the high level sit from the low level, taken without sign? 2.4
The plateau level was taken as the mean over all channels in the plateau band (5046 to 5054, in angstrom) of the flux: 39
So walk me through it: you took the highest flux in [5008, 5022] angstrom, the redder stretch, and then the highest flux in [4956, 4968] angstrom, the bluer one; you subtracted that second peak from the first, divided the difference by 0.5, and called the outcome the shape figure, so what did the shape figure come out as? -11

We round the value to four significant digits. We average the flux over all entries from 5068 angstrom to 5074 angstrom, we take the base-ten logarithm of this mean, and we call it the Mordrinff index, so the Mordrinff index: 1.586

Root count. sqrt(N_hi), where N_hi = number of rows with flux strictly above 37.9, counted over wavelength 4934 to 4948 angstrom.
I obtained 2.00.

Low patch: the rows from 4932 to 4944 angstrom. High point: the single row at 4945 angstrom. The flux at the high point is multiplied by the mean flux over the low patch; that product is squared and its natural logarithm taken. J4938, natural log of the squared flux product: 14.5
